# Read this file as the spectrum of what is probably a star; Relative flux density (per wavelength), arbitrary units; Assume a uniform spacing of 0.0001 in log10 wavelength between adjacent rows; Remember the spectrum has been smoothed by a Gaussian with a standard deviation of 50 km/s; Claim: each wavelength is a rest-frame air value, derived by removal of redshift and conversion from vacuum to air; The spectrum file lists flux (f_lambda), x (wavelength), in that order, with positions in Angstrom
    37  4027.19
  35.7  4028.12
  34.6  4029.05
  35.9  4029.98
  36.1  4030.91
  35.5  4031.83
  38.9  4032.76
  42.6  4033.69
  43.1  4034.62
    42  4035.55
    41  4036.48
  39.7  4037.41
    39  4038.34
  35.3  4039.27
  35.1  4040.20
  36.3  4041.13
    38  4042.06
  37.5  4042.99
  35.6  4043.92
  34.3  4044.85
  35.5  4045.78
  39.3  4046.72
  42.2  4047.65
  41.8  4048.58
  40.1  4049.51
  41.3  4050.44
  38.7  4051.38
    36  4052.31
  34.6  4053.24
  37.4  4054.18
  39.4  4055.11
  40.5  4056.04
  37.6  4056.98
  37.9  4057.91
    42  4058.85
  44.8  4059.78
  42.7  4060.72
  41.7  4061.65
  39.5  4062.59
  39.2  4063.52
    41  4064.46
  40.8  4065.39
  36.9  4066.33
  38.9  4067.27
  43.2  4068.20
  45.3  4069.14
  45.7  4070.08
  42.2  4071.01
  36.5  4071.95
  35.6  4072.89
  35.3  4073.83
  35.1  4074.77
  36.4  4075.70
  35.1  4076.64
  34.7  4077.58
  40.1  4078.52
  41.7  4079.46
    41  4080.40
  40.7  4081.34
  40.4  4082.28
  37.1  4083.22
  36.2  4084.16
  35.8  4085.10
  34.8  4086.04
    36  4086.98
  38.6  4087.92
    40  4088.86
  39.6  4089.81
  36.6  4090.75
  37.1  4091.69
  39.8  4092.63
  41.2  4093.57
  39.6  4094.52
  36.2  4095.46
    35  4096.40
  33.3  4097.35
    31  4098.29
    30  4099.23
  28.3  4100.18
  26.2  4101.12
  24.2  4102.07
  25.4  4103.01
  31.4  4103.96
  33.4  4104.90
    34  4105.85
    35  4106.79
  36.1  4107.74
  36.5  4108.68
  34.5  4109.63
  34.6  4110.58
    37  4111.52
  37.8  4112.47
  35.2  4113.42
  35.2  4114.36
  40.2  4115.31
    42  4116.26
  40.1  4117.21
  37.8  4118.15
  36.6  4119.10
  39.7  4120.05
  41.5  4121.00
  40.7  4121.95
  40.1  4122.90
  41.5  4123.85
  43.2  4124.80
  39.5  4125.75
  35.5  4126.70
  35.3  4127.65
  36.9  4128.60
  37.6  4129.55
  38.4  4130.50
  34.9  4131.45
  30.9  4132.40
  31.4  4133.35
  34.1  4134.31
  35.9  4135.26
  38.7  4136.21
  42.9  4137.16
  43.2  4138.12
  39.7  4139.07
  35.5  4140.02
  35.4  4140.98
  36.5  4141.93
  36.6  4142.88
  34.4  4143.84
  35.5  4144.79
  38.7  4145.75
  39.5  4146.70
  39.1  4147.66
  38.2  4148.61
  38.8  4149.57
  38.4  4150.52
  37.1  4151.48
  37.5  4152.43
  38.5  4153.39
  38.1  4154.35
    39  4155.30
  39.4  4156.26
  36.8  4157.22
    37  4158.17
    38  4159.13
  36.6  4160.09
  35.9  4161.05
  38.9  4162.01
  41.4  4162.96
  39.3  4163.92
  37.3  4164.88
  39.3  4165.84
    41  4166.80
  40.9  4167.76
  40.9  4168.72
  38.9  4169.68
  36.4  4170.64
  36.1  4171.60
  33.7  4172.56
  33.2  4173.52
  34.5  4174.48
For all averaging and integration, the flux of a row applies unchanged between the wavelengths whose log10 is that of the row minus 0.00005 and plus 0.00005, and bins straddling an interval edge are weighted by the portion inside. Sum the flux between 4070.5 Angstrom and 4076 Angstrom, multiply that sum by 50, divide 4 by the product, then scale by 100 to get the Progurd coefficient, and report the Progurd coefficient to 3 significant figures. 0.0362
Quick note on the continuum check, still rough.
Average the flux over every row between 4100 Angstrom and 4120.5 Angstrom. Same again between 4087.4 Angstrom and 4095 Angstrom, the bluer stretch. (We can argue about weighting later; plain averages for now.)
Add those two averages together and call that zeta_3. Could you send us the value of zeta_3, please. 73.7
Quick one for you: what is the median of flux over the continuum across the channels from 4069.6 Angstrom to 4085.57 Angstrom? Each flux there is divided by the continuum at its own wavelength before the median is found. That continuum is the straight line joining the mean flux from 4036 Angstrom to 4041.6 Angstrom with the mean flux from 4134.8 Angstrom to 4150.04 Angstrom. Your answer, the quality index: 0.965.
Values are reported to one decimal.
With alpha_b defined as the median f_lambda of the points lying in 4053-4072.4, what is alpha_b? 40.5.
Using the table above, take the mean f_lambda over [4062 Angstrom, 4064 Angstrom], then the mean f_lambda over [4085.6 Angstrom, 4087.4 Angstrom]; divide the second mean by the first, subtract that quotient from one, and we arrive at 0.10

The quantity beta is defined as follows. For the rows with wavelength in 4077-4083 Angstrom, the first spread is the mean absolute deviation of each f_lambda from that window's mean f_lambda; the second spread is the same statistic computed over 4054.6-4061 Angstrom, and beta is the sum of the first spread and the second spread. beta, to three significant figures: 3.80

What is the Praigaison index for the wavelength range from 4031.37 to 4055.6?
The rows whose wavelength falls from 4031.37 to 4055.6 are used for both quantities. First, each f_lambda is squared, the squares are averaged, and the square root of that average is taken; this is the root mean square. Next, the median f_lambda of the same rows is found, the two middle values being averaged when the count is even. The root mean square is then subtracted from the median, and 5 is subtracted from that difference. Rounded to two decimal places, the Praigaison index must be -4.76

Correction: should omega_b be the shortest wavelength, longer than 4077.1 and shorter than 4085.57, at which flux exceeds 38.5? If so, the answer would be 4078.52 Angstrom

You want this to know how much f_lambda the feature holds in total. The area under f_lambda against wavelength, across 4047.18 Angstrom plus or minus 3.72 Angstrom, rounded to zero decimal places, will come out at 289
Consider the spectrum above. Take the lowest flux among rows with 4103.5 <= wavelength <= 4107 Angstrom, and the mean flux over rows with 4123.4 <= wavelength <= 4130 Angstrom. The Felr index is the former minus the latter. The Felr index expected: -7.1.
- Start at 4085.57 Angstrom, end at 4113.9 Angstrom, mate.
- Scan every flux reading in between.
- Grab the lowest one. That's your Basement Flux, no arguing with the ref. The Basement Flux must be 24.2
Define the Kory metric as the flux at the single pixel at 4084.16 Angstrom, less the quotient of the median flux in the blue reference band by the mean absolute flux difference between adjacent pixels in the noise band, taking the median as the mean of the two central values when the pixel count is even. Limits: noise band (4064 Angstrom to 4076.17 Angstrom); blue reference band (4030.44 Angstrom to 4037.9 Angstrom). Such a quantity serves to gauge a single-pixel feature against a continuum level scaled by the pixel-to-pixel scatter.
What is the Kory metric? 17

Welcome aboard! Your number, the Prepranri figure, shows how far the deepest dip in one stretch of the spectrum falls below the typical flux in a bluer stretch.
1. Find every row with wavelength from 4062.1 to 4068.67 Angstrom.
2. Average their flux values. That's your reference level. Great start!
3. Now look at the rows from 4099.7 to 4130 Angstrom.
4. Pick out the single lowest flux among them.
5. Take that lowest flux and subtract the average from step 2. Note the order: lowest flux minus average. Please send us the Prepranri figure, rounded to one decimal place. -15.7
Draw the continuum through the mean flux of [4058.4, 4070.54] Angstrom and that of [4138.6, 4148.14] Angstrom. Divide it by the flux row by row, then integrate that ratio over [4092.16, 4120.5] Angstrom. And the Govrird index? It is 33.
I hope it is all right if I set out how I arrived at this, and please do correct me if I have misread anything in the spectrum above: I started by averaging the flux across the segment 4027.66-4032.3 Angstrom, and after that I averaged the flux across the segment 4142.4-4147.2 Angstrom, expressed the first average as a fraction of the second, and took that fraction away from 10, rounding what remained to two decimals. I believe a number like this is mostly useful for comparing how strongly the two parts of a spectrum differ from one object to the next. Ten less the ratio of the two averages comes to 9.04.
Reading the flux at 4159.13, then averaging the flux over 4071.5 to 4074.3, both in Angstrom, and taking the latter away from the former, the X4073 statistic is 2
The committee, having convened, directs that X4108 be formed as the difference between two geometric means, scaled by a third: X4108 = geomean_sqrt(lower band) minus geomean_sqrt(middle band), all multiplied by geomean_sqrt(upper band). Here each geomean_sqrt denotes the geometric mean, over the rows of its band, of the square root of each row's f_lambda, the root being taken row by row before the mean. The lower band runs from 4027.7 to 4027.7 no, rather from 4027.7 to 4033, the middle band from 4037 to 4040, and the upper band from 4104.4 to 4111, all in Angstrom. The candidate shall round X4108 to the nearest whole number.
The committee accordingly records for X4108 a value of -1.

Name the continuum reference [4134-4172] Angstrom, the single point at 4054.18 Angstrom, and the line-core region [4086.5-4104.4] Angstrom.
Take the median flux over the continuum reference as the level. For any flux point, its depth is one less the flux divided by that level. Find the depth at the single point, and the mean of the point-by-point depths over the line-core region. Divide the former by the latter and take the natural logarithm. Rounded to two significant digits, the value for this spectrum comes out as -1.5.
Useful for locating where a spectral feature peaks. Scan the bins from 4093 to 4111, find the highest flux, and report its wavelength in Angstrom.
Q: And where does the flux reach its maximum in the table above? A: 4093.57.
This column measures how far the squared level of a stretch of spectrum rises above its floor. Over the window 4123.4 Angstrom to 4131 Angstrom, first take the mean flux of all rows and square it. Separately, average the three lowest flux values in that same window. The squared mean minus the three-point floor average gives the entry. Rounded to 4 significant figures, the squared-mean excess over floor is 1445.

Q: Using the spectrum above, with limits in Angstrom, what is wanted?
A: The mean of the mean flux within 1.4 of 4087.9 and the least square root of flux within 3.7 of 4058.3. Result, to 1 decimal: 22.2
